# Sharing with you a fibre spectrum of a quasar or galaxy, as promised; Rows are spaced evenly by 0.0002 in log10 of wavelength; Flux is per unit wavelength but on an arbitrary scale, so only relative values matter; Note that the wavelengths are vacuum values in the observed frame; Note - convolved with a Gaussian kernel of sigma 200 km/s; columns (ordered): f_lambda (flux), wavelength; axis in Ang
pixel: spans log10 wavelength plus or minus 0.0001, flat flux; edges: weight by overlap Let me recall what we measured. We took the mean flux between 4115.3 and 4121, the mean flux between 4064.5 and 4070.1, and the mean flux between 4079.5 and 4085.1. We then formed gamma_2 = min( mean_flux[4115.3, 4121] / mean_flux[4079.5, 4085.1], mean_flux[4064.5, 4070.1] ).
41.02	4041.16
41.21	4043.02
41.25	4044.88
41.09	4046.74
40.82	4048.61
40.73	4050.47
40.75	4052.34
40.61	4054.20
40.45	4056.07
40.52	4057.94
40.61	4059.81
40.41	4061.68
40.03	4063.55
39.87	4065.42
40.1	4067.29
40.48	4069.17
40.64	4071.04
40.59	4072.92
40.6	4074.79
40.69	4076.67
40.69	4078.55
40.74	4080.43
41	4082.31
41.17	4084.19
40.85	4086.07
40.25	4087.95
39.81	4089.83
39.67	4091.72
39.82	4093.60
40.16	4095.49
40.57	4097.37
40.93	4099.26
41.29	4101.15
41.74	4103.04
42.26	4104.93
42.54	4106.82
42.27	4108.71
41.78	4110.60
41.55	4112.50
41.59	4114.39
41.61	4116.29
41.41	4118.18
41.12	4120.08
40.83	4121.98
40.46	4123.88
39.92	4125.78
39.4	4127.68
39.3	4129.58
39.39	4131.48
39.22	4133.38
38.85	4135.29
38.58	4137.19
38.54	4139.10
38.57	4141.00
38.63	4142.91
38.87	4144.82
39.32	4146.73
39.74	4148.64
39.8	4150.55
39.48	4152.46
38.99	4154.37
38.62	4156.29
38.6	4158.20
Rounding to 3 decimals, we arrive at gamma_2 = 1.010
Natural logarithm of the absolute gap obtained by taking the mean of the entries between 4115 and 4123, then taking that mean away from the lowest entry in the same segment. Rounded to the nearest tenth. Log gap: -0.9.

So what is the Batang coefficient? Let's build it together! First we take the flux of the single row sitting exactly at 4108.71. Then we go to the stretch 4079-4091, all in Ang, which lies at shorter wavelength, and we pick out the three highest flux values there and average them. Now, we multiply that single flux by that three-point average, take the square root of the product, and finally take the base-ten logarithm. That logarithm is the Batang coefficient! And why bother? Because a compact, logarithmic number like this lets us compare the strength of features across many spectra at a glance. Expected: 1.62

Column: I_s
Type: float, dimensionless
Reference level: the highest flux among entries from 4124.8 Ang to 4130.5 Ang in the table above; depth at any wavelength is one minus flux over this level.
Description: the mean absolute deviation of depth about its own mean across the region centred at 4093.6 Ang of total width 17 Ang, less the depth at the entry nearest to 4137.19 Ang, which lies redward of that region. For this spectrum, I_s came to -0.022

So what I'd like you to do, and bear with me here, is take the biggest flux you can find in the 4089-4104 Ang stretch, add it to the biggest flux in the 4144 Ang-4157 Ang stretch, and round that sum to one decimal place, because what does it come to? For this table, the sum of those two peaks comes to 81.5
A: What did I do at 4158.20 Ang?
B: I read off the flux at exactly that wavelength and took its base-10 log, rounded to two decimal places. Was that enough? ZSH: 1.59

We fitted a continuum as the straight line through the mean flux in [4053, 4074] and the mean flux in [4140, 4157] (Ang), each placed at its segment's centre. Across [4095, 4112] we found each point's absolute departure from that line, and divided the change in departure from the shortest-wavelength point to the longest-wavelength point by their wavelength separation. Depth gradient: 0.12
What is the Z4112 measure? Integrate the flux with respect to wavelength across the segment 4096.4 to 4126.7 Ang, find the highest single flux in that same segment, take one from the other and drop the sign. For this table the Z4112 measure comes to 1211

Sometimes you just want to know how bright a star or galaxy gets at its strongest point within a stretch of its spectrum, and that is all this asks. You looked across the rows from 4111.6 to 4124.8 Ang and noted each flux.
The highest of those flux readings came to 41.61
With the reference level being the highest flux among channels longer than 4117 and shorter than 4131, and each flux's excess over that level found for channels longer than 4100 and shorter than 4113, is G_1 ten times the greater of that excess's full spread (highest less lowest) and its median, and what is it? 12.5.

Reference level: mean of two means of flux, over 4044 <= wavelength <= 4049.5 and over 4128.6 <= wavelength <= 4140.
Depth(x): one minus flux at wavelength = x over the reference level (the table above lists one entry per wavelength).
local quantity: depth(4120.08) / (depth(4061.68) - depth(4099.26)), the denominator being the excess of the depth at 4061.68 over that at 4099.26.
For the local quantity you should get -2.1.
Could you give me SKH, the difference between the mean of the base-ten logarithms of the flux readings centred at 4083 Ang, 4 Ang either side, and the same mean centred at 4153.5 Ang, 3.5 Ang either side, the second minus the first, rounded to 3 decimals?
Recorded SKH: -0.019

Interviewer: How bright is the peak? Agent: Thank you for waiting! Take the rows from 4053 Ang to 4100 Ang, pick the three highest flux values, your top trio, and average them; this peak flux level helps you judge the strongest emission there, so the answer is 41.0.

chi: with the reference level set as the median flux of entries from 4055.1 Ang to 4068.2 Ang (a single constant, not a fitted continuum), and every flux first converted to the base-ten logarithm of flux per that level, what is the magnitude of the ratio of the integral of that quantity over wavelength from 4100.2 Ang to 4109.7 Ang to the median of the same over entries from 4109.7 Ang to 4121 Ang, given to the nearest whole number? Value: 13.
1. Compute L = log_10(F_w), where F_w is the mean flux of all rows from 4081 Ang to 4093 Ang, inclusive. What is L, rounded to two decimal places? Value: 1.61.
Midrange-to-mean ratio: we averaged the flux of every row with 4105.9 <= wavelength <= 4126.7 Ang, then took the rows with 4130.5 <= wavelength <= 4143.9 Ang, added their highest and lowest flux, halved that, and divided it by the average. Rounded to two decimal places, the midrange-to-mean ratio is 0.94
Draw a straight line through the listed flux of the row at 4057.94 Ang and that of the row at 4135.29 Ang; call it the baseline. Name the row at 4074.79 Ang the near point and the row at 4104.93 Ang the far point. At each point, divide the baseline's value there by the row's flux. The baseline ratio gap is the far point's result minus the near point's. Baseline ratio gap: -0.054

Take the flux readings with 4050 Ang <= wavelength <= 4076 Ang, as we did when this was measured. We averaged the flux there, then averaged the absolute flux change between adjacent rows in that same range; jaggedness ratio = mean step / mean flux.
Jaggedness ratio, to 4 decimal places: 0.0039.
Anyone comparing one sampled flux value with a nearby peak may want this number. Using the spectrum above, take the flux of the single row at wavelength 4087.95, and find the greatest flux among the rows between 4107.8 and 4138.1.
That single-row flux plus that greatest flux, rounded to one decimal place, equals 82.5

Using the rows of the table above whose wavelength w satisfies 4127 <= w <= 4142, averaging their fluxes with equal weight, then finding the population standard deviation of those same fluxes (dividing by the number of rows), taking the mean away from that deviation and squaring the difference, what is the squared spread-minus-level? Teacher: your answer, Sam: 1492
